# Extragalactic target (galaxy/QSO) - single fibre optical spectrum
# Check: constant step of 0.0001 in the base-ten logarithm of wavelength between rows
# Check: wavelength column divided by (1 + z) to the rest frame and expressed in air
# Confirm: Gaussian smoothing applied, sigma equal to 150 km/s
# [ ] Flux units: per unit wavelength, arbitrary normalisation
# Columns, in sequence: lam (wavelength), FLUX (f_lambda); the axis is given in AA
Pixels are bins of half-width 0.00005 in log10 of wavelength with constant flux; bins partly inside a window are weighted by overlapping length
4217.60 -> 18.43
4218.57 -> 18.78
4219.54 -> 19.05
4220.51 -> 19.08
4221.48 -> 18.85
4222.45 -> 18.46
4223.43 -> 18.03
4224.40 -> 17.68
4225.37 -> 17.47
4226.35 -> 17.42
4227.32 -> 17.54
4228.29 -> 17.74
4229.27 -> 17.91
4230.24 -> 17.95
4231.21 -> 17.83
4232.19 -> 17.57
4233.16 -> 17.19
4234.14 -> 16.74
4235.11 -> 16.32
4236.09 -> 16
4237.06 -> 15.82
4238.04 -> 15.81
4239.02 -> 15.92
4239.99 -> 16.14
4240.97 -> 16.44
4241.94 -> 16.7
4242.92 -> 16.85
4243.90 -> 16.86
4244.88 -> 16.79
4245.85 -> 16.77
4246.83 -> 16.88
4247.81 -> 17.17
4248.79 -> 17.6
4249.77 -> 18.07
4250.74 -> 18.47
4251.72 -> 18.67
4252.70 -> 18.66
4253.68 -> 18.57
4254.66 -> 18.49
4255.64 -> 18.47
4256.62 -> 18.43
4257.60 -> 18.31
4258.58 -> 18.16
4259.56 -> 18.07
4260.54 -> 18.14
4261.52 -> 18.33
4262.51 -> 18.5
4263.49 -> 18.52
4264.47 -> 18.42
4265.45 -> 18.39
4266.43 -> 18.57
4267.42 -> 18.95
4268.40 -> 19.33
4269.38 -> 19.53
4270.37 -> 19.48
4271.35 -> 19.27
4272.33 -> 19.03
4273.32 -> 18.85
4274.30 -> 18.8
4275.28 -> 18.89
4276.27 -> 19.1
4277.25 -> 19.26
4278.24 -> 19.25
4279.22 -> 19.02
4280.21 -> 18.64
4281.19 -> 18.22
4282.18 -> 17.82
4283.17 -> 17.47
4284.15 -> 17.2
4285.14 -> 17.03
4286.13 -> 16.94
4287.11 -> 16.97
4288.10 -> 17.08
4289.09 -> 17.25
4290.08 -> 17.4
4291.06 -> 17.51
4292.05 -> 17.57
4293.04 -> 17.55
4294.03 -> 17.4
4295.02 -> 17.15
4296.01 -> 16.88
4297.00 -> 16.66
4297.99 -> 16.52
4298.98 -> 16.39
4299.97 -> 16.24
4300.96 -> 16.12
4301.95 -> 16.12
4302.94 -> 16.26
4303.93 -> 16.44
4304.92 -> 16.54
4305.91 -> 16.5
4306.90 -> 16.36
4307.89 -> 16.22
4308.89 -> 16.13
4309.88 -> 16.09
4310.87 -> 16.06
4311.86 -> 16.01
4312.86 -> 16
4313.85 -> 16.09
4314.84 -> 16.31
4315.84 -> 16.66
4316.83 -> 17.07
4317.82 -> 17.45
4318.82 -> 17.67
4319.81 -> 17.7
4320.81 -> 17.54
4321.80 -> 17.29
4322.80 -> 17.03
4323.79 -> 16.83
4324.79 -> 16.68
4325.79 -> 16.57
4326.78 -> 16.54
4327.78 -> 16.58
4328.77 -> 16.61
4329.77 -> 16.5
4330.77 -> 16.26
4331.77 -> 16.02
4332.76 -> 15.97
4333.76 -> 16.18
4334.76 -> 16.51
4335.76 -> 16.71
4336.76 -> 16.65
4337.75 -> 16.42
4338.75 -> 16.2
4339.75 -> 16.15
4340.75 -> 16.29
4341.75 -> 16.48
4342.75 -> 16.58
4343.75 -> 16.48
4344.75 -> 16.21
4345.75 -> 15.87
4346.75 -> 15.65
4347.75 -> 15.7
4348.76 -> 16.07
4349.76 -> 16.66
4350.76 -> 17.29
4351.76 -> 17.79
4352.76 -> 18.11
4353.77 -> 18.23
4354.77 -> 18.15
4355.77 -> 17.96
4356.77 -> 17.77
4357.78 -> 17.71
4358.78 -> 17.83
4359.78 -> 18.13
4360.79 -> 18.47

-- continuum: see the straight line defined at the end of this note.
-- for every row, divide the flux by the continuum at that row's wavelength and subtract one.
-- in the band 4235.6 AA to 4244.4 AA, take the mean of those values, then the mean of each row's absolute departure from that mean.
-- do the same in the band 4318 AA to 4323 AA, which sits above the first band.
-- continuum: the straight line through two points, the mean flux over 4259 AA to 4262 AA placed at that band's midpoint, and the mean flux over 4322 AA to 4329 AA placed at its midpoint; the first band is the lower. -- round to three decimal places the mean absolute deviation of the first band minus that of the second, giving 0.011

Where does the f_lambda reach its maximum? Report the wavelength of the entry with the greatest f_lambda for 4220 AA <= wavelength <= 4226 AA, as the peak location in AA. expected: 4220.51 AA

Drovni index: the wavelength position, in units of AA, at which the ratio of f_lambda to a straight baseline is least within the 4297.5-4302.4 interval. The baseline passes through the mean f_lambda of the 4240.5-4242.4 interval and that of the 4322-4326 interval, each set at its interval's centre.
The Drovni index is 4301.95 AA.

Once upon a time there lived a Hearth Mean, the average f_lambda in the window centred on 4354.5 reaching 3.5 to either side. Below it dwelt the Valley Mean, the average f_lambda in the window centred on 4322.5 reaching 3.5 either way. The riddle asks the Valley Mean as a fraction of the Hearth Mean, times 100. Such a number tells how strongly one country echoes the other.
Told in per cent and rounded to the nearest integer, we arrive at 95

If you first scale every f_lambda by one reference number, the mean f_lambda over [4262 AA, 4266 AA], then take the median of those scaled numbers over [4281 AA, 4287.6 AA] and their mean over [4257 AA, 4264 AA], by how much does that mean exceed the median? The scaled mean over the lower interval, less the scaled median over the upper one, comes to 0.059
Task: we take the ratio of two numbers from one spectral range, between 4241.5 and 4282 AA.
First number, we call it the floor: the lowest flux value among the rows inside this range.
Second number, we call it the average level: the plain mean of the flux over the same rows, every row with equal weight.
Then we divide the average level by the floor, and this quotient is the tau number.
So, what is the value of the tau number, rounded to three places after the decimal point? 1.099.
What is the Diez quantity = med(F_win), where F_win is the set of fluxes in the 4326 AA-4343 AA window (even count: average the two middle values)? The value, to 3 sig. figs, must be 16.5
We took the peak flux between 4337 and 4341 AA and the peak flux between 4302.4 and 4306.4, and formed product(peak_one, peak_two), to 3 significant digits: 272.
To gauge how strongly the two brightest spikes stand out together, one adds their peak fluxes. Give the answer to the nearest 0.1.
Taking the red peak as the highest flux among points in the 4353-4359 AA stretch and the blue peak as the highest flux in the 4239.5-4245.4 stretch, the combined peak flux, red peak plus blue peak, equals 35.1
